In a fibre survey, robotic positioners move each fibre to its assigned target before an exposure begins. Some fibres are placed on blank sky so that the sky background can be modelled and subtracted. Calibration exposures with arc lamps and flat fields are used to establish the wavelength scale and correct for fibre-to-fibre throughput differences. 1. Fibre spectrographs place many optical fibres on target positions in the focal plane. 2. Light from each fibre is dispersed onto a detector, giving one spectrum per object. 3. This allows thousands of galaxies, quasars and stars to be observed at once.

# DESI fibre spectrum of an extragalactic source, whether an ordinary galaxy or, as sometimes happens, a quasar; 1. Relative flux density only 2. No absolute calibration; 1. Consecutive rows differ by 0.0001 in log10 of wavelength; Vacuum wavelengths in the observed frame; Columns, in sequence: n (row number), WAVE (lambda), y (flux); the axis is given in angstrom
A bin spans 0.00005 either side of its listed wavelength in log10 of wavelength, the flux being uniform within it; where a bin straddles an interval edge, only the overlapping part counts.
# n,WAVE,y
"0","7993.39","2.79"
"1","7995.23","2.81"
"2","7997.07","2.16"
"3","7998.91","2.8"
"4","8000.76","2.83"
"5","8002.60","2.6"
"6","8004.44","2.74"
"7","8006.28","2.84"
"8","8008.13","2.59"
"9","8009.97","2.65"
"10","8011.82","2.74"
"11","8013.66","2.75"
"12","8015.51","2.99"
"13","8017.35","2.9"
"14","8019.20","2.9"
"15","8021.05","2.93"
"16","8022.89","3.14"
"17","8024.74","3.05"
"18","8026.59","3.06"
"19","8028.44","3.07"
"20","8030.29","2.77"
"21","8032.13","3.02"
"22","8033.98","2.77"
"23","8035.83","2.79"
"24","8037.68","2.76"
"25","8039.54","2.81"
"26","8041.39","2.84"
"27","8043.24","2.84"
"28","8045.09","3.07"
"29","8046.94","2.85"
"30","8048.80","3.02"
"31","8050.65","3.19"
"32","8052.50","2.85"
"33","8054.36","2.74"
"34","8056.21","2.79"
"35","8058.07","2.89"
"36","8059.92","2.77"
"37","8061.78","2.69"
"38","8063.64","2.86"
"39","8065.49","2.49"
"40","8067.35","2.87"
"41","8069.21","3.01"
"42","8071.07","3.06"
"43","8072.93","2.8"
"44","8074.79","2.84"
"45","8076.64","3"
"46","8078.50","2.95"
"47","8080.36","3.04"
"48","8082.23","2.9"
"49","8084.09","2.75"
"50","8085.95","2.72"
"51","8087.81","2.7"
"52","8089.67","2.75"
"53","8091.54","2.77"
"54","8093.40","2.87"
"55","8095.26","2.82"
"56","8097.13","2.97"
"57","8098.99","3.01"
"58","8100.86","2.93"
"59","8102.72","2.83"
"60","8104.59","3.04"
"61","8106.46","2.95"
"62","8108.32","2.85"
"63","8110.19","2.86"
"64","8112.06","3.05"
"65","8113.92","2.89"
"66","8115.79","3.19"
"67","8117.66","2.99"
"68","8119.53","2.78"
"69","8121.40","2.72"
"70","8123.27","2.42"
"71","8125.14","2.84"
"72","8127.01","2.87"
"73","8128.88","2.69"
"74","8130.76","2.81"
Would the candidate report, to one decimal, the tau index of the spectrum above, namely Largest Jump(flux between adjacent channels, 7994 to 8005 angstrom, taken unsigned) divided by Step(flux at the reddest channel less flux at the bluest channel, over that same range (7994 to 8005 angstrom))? -9.3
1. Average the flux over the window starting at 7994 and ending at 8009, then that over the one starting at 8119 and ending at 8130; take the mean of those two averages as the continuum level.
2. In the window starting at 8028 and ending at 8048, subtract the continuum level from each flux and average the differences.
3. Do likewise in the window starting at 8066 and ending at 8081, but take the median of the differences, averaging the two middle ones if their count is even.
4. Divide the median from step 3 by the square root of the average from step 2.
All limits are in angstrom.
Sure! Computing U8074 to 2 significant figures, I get 0.67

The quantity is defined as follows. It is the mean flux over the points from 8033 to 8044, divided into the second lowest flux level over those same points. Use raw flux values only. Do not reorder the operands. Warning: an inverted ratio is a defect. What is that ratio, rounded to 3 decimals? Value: 0.989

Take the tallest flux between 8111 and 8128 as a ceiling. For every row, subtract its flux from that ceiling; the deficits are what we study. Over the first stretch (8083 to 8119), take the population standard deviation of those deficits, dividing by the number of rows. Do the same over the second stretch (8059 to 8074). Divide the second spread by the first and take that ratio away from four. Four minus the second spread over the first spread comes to 2.7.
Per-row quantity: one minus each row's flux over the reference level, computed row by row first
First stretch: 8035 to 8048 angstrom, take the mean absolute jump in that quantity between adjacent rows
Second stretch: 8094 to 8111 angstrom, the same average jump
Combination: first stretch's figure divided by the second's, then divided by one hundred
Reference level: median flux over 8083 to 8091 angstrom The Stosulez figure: 0.010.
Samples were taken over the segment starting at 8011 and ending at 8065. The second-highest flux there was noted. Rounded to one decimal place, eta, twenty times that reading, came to 62.8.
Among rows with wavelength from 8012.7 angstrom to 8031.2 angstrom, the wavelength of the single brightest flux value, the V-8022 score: 8022.89 angstrom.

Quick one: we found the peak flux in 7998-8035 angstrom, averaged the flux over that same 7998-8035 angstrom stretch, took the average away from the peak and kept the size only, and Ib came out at 0.283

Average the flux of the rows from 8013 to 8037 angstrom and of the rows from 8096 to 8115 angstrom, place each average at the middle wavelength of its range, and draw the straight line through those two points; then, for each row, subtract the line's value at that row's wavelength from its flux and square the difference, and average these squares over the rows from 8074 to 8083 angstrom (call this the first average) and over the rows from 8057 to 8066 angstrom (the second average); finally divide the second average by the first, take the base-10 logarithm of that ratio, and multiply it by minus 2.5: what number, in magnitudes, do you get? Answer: -3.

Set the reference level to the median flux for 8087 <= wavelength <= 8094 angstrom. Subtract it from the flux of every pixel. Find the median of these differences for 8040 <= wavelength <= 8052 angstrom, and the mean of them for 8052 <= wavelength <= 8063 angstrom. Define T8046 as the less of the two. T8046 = 0.028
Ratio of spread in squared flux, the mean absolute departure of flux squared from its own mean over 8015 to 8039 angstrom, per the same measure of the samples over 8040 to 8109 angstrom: 1.08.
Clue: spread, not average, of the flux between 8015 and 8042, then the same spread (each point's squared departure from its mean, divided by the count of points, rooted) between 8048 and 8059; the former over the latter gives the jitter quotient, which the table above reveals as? 0.82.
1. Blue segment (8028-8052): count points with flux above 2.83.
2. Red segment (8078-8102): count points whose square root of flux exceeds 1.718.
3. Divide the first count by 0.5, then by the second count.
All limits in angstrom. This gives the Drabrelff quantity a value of 5.3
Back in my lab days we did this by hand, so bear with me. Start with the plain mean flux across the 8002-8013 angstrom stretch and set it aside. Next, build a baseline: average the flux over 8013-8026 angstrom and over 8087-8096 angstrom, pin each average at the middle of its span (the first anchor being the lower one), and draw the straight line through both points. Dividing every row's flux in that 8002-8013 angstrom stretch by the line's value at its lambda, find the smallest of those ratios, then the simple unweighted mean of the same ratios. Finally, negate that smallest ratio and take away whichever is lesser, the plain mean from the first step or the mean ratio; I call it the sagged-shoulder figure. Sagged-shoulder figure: -1.77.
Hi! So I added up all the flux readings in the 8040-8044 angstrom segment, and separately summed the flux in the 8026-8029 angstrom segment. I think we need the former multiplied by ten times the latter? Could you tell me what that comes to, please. 348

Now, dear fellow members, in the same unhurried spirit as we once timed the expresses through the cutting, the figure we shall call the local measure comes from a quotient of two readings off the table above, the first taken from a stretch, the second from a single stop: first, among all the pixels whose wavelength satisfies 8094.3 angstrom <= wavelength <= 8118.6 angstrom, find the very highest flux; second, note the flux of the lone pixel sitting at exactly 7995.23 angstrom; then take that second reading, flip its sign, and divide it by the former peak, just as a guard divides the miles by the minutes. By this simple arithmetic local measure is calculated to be -0.881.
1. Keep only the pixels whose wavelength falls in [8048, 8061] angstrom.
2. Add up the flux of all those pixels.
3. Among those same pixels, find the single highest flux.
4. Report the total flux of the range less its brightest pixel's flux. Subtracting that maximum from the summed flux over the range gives 17.1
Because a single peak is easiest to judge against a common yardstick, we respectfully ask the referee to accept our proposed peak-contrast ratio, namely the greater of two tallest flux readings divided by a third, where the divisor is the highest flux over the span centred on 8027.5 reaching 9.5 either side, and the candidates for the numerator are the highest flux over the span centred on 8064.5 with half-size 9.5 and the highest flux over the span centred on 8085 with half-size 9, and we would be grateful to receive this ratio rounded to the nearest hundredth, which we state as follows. 0.97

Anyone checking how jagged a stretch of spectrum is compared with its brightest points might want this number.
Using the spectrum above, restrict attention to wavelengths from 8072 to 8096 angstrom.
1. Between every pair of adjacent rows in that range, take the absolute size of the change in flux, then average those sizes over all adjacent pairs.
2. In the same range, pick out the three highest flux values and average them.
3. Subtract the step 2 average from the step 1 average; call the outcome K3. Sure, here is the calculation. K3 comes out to -2.92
